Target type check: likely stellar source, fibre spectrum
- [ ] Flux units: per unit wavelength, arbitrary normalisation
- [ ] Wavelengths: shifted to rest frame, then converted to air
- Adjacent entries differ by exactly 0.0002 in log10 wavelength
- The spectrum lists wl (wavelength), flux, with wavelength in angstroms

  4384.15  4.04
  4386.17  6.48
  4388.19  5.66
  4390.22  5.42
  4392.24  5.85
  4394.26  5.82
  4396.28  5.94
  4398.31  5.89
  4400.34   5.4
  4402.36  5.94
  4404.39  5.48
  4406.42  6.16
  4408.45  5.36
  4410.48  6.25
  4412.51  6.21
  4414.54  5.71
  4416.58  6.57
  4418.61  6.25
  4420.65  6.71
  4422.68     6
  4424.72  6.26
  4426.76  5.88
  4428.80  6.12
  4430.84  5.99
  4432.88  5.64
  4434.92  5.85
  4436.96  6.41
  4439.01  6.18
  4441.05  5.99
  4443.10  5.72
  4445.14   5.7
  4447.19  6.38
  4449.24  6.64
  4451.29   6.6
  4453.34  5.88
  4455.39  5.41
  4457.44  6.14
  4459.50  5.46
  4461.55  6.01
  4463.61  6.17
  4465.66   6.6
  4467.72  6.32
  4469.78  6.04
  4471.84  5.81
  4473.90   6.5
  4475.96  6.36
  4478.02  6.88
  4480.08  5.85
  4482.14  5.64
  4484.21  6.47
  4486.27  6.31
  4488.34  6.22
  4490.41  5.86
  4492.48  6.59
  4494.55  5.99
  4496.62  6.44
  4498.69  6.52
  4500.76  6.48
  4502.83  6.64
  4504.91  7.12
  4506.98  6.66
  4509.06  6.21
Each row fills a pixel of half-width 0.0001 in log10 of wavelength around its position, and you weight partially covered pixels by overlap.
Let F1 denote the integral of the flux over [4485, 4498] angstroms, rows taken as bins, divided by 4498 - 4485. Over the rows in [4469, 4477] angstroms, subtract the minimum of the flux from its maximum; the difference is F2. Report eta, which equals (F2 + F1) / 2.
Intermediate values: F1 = 6.2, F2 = 0.69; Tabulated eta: 3.47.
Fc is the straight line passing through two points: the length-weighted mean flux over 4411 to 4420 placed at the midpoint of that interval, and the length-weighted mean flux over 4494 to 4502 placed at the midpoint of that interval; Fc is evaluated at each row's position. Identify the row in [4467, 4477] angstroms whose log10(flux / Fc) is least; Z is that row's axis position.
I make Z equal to 4471.84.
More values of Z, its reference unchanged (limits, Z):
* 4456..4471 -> 4459.50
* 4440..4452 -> 4445.14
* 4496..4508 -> 4496.62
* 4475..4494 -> 4482.14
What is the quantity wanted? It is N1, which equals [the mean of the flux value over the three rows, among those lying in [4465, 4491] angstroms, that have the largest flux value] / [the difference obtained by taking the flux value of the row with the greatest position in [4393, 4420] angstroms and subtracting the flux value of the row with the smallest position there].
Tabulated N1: 15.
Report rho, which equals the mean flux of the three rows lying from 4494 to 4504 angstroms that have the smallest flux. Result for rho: 6.30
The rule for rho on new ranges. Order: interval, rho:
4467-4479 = 6.06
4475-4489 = 5.90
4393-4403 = 5.70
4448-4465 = 5.58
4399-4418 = 5.41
